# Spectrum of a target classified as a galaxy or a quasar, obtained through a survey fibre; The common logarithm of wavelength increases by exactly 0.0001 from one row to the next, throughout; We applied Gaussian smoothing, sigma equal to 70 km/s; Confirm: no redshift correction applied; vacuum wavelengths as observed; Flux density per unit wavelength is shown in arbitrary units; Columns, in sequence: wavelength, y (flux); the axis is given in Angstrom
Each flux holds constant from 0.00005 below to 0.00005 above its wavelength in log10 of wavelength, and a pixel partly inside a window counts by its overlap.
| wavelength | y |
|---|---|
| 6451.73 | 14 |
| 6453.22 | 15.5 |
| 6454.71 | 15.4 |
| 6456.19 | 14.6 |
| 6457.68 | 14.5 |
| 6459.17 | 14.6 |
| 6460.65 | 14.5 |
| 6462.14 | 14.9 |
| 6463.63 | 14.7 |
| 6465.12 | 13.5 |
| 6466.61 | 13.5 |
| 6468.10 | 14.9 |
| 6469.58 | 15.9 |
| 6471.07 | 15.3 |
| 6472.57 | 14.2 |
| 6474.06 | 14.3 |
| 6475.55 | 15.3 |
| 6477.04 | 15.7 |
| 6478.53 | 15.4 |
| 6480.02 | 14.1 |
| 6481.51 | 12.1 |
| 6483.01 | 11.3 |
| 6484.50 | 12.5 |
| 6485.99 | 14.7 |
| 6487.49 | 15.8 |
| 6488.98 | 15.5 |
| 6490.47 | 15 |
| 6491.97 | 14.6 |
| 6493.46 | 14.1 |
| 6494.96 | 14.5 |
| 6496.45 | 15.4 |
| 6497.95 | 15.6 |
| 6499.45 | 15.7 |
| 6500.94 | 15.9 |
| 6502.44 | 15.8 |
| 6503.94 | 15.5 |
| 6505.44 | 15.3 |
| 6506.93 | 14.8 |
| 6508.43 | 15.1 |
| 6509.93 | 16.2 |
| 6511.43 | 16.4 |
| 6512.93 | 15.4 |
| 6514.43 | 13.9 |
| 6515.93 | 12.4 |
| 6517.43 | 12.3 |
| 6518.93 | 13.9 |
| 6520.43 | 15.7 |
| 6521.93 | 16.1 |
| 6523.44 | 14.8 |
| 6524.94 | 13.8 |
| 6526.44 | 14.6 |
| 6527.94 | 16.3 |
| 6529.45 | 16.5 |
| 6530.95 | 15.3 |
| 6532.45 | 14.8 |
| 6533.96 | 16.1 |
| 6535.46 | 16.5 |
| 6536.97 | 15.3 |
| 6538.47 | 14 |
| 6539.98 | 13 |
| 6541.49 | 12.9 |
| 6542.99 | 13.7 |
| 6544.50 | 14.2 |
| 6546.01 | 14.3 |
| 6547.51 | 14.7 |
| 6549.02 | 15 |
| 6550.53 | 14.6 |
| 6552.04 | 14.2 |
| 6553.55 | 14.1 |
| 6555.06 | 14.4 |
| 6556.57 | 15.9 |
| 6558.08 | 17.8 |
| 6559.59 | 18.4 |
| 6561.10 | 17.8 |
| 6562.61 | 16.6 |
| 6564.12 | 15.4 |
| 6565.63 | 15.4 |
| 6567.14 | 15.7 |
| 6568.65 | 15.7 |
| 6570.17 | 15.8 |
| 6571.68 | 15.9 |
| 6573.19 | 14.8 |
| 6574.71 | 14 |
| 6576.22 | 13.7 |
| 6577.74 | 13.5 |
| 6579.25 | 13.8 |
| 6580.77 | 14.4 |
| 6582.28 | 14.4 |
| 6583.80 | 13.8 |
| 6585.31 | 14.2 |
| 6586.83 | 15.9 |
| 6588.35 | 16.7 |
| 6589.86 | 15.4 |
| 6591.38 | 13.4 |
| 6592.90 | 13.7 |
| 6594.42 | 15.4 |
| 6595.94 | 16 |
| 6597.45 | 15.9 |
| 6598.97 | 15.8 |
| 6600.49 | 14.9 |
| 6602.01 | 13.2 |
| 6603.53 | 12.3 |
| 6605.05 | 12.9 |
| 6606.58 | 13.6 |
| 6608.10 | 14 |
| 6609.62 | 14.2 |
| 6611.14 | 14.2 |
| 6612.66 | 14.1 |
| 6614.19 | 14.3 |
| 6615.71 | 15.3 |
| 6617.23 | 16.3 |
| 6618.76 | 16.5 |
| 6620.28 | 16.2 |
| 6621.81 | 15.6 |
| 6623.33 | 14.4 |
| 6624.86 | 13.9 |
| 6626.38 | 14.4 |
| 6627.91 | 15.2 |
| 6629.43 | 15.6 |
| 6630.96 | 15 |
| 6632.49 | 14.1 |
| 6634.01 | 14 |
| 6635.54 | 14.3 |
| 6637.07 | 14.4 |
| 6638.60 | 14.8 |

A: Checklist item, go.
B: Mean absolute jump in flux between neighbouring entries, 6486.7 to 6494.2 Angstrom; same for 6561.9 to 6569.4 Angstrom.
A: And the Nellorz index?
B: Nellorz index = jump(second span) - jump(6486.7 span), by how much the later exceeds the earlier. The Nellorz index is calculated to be -0.05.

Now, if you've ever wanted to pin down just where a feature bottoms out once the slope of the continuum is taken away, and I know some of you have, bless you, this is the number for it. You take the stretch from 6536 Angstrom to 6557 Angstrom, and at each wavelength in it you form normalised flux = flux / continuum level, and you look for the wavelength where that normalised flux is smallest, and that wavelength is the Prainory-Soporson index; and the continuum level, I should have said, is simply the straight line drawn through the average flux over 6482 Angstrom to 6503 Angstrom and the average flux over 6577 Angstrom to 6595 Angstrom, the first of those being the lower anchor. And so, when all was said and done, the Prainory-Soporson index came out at 6541.49 Angstrom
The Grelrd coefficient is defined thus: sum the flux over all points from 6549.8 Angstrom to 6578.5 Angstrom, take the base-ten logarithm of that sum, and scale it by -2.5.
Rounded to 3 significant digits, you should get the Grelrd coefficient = -6.17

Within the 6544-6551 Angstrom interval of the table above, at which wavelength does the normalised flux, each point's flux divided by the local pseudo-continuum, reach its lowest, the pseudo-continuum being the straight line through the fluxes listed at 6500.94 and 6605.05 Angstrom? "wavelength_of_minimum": 6544.50 Angstrom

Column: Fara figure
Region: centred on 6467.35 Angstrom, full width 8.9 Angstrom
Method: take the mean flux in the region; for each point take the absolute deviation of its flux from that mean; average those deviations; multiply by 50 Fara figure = 38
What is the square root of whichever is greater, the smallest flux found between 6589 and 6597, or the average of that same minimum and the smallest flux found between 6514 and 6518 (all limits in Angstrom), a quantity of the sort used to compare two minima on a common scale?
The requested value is 3.66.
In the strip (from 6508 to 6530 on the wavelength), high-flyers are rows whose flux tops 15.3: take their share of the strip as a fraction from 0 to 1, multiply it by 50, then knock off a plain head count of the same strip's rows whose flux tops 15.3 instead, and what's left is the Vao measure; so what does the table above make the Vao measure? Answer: 16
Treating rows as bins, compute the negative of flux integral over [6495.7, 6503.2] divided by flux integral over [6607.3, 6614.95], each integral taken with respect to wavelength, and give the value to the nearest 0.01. -1.09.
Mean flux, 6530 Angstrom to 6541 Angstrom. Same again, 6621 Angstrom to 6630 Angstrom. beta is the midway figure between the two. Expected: 14.9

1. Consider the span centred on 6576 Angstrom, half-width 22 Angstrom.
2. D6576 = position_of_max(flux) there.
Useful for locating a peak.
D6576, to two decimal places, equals 6559.59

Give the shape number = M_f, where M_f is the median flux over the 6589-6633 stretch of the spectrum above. 14.4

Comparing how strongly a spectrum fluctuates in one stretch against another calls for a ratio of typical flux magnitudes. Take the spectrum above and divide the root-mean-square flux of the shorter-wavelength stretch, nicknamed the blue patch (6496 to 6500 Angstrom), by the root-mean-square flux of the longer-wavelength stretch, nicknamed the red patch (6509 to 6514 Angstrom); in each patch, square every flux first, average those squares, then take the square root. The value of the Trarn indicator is 0.97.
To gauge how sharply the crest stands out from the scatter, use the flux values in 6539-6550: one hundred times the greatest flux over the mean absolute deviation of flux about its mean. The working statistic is 2269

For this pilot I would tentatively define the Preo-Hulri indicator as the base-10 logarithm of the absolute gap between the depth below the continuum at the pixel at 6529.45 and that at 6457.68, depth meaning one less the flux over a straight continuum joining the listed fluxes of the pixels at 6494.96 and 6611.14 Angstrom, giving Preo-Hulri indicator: -0.82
